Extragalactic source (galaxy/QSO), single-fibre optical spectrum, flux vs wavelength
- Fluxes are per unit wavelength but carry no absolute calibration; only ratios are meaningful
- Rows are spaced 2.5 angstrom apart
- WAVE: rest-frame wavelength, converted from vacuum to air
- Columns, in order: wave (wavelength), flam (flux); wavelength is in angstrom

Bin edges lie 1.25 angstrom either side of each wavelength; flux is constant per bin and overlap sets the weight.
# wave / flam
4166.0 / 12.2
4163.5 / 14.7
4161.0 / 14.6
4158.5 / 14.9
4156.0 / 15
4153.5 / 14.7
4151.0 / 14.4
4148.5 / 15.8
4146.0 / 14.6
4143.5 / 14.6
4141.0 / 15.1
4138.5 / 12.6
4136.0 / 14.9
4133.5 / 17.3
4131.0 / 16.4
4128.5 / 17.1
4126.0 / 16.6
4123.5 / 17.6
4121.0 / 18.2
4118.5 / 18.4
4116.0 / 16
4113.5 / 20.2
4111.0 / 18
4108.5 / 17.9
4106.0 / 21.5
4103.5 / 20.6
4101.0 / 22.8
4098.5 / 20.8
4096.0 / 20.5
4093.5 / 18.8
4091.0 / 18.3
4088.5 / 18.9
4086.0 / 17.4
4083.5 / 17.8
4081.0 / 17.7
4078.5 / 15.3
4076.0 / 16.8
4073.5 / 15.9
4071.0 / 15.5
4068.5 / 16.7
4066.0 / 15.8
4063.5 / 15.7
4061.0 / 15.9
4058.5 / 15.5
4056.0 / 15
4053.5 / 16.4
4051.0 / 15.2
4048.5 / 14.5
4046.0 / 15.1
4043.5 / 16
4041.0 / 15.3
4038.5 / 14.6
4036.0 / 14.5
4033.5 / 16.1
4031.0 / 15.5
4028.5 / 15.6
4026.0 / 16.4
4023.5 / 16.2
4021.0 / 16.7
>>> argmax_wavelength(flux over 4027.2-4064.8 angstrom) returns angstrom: 4053.5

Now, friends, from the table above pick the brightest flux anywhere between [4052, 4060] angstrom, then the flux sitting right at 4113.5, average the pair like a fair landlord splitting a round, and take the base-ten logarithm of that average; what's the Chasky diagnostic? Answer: 1.26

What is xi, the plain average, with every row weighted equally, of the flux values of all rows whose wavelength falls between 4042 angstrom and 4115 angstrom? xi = 17.5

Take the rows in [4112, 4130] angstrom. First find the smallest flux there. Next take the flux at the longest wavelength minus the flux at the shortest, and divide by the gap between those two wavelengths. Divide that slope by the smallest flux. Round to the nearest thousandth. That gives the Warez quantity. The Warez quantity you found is -0.013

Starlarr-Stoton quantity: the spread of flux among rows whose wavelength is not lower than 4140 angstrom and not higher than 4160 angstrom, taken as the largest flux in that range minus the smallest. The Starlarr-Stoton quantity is 1.4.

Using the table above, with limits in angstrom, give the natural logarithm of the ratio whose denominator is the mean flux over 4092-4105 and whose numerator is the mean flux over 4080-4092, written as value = -0.14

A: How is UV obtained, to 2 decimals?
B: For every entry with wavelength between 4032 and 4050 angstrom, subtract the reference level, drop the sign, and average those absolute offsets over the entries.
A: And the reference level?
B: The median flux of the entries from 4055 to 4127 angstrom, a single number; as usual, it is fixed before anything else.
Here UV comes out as 2.54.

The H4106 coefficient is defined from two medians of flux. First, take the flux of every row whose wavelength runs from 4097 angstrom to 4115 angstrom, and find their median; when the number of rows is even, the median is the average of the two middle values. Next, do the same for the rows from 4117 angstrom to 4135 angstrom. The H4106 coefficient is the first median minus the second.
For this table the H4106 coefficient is 3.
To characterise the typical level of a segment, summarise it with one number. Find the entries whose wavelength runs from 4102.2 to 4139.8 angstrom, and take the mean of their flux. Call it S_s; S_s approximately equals 17.6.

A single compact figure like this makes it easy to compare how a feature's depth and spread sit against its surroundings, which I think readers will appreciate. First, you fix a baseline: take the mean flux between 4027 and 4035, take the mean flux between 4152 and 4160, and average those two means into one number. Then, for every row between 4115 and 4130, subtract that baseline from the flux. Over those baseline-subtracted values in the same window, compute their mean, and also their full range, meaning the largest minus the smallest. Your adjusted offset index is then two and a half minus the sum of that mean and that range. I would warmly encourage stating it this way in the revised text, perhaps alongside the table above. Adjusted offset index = -2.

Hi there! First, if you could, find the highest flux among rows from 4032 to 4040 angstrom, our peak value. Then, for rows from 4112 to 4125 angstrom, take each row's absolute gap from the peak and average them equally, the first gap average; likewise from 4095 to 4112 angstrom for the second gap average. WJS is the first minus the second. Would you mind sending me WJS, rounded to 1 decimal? -2.2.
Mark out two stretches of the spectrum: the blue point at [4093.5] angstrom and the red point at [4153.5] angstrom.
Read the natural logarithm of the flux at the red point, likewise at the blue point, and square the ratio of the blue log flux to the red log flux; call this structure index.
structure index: 1.19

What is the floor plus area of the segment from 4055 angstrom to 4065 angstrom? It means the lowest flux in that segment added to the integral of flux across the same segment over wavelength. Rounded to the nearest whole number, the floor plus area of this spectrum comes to 170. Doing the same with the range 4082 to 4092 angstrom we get 198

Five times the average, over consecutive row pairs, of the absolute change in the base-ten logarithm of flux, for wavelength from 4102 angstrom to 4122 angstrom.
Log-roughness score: 0.23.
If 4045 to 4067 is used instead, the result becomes 0.09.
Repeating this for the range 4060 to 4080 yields 0.10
